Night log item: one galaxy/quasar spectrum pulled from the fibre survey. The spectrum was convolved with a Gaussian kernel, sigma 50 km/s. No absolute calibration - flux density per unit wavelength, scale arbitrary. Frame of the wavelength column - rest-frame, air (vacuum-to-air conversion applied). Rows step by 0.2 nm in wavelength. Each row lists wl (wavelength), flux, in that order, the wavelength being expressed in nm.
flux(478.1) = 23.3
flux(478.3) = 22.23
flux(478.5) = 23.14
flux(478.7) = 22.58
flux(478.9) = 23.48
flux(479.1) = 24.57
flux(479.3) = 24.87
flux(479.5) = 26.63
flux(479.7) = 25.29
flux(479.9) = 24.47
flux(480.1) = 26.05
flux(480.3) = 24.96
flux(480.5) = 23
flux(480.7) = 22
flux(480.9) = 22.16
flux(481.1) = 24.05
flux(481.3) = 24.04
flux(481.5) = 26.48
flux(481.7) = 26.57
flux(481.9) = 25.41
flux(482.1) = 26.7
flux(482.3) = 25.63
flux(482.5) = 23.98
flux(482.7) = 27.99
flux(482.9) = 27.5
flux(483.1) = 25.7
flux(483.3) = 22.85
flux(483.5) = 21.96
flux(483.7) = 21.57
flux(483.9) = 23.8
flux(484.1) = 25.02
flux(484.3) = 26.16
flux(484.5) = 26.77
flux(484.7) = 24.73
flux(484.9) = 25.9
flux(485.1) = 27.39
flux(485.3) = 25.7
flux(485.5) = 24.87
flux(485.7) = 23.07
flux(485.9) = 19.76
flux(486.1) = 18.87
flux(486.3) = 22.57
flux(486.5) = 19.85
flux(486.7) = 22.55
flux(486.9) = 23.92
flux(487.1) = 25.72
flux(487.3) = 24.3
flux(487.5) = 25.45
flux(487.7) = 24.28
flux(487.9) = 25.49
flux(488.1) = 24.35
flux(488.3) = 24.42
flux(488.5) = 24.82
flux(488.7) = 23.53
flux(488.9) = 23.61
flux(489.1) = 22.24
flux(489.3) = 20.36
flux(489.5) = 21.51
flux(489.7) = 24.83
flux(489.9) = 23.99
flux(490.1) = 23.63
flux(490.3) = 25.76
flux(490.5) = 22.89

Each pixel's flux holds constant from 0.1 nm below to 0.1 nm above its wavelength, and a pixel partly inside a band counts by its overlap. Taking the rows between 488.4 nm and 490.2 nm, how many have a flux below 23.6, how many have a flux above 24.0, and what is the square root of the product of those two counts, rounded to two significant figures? 2.8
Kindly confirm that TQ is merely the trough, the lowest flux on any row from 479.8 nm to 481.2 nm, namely 22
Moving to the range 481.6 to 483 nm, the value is 23.98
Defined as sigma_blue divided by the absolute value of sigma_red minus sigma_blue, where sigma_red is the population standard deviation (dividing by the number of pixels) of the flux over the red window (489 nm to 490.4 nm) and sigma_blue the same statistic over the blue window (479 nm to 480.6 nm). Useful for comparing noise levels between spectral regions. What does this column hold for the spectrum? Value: 1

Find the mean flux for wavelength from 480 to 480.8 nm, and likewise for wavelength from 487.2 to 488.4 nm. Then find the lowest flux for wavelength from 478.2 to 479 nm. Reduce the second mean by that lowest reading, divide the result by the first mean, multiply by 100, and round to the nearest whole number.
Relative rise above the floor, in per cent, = 10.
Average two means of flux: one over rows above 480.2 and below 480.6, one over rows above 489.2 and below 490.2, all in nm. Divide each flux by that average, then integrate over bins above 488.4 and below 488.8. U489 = 0.413 nm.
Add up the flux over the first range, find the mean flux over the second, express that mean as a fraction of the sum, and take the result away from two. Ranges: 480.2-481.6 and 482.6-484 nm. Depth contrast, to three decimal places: 1.853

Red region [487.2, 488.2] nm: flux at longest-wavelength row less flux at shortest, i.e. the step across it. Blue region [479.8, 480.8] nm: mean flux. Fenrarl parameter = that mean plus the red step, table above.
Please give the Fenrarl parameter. 24.1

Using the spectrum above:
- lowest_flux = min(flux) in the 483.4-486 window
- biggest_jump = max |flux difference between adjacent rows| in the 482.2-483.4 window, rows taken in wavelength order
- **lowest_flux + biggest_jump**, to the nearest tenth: 23.8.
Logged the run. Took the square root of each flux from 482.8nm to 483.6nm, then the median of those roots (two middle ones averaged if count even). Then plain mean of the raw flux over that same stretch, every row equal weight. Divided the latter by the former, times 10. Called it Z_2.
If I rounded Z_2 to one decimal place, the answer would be 49.8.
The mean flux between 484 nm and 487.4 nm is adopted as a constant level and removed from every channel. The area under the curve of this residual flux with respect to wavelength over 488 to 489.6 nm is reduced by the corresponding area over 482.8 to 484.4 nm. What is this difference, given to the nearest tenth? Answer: -1.9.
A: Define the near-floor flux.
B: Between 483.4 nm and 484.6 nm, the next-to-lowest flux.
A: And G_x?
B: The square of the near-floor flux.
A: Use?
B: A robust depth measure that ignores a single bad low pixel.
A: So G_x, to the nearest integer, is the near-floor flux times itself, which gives 482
